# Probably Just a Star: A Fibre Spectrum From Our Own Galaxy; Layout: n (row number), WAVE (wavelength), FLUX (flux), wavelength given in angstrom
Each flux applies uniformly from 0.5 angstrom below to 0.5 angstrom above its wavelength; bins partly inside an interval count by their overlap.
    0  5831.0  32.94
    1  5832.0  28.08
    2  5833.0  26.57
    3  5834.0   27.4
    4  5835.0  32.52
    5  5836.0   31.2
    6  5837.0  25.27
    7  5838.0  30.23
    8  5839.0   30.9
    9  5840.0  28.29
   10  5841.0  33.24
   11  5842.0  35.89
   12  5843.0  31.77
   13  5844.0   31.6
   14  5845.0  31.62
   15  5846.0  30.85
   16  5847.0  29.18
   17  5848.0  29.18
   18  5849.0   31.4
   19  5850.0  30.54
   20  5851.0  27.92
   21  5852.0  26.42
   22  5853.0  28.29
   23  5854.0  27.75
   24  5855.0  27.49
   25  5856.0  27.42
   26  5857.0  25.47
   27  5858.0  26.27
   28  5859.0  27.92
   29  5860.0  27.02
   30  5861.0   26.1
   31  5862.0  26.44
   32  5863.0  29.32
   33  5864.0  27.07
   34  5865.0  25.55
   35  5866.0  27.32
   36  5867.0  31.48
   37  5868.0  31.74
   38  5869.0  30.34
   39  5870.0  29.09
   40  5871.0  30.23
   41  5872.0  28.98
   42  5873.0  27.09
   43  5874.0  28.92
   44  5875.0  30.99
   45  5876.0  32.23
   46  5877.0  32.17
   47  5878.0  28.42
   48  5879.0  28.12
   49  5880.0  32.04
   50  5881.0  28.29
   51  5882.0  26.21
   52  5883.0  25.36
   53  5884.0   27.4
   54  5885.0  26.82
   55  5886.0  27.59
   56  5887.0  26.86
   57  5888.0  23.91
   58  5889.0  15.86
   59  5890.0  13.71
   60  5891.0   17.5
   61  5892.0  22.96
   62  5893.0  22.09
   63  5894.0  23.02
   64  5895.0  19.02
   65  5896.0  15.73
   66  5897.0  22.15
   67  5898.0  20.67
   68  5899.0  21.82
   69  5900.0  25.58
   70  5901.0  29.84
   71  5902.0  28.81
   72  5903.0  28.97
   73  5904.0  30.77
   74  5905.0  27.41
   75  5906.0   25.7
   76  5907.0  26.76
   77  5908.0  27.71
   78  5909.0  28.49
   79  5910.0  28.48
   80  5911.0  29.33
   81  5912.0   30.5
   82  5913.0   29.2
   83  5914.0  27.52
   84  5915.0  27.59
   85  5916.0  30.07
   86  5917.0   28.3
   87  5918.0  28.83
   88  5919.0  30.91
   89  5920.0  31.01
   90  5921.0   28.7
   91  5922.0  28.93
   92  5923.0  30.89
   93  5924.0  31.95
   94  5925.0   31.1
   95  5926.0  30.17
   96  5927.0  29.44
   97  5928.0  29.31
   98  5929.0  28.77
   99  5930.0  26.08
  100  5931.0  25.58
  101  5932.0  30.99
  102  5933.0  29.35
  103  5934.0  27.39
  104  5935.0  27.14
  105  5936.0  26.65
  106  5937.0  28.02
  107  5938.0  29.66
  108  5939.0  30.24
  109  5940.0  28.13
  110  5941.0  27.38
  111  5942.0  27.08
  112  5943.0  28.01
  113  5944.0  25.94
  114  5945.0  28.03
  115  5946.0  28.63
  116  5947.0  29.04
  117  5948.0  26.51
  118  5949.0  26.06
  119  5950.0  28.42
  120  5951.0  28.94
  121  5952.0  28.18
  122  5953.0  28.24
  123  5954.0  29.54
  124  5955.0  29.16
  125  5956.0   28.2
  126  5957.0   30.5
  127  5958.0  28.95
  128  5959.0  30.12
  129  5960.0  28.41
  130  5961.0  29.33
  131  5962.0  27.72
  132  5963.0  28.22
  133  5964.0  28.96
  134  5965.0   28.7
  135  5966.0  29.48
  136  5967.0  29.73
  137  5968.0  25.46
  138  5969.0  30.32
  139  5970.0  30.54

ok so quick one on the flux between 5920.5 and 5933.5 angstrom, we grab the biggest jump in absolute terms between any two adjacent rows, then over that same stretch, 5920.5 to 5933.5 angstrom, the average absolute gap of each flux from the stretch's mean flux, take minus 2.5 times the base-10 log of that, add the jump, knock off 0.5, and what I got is 4.61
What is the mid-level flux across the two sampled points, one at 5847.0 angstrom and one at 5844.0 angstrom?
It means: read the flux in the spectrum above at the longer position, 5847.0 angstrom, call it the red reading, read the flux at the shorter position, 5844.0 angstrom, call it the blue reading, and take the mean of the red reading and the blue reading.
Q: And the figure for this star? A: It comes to 30.4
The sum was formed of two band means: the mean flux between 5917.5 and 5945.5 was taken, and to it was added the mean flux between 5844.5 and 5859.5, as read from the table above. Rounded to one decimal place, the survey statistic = 57.3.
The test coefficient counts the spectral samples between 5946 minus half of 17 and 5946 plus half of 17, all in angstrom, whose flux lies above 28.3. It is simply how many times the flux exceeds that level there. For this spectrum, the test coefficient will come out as 7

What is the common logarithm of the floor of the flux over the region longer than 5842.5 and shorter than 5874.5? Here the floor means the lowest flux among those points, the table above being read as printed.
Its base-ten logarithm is 1.41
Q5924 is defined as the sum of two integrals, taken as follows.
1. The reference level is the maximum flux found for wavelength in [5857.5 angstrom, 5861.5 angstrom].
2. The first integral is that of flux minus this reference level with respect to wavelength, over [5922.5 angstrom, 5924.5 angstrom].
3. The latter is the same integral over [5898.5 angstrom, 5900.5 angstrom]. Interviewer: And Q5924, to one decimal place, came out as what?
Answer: -1.4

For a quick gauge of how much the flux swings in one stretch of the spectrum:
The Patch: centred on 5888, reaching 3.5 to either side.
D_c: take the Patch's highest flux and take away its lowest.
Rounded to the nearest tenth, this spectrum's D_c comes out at 13.9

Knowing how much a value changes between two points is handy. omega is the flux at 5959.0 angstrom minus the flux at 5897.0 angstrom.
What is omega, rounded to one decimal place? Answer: 8.0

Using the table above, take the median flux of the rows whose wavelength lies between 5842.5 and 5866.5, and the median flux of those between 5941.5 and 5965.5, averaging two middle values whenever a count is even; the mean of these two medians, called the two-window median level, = 28.1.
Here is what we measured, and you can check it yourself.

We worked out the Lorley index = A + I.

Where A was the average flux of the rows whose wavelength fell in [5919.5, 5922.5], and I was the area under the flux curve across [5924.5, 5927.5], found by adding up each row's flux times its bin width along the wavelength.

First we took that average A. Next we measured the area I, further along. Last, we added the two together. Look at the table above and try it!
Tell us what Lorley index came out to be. 120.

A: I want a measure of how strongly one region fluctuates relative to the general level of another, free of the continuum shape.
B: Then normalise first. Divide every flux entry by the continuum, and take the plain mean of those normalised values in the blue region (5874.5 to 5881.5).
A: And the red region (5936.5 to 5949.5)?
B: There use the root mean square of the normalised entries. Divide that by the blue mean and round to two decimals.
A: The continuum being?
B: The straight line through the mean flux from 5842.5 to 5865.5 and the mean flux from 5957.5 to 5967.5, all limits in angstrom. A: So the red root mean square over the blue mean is 0.91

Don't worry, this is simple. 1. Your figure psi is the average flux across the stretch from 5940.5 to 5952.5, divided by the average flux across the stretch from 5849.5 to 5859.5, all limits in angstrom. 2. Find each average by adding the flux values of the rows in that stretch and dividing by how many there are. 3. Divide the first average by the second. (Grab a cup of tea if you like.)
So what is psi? 1.005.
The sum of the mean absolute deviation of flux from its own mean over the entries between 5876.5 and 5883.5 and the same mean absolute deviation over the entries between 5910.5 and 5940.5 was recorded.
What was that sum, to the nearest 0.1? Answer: 3.2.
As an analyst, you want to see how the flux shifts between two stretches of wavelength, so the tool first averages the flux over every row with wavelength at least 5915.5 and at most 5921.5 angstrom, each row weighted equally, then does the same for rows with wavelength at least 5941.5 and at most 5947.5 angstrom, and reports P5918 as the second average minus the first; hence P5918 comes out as -1.85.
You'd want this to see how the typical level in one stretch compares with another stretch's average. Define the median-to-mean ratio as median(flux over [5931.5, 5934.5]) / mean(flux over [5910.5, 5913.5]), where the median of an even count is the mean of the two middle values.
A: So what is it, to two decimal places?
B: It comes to 0.99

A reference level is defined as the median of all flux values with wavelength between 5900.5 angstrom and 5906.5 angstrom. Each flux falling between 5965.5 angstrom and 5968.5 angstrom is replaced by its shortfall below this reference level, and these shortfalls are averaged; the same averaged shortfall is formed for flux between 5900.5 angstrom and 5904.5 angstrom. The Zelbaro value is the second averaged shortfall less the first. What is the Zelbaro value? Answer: -1.4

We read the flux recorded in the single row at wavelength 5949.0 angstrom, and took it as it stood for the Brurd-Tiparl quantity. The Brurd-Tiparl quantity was 26.06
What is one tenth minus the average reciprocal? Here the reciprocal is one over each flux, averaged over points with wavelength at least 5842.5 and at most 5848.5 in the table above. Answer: 0.0674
